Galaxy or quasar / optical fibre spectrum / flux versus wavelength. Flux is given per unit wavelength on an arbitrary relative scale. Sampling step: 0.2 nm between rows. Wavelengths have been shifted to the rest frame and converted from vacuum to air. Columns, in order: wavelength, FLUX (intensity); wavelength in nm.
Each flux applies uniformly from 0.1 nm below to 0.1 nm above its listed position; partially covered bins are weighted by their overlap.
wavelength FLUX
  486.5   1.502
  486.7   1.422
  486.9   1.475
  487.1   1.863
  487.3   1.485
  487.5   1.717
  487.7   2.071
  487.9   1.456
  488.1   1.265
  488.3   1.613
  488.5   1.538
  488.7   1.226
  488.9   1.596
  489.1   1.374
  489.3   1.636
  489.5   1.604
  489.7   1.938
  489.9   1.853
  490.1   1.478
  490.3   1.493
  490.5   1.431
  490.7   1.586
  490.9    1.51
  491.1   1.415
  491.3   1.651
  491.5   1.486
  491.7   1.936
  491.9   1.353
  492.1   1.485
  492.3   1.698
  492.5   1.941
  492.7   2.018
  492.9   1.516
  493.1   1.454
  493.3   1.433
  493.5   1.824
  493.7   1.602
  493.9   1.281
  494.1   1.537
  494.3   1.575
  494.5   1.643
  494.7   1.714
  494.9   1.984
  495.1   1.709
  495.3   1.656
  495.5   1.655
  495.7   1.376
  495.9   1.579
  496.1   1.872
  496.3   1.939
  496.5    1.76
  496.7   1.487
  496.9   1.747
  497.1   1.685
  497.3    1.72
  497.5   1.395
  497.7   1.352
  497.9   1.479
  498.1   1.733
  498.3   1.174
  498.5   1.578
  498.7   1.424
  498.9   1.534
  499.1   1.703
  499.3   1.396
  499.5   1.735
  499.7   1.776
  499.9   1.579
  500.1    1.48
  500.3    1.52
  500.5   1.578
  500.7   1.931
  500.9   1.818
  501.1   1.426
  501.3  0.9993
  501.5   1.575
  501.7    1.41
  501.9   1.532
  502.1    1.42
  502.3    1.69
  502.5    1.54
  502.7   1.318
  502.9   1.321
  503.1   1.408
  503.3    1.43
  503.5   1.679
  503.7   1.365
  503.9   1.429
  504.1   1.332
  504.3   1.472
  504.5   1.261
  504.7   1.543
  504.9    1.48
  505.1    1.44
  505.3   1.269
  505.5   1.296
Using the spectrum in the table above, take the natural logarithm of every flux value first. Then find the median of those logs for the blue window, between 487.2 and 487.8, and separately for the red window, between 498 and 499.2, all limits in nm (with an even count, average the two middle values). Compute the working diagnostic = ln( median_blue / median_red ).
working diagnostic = 0.20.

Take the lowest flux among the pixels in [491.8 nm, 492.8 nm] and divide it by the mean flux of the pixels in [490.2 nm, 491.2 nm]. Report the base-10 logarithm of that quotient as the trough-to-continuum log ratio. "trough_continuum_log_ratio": -0.041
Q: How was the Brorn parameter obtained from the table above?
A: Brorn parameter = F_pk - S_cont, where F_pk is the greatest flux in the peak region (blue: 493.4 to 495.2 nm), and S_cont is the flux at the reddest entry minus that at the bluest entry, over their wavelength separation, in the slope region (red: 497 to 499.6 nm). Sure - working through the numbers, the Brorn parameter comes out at 1.96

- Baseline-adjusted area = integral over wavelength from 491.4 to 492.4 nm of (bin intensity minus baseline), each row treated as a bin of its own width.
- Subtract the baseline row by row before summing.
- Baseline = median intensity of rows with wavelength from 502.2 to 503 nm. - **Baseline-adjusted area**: 0.16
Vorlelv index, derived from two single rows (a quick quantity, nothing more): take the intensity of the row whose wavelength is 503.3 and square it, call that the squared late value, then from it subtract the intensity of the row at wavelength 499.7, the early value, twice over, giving -1.5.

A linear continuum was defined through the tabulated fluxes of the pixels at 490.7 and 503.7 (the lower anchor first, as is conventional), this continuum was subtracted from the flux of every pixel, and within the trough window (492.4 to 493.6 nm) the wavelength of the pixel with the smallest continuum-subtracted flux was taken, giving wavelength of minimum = 493.3 nm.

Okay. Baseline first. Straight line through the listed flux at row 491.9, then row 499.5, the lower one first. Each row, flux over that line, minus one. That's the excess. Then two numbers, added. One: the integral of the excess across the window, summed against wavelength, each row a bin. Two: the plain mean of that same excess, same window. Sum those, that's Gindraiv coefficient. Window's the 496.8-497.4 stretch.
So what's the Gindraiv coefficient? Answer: 0.10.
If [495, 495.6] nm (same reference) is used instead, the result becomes 0.16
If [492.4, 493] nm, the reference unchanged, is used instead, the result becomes 0.50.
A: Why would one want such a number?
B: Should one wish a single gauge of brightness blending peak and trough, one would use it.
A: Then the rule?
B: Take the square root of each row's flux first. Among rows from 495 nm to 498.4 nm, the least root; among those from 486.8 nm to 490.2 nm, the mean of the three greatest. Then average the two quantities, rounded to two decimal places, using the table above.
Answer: 1.24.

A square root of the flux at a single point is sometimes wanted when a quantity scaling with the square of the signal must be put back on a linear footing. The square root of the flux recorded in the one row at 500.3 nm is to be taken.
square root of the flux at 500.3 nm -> 1.23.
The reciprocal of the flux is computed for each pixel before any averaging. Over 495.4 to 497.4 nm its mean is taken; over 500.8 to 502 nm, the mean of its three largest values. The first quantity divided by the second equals 0.75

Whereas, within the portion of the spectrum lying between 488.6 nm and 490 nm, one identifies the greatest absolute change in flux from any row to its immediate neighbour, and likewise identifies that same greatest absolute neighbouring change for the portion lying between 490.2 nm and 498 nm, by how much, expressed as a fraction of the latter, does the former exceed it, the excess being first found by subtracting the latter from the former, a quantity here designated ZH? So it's -0.37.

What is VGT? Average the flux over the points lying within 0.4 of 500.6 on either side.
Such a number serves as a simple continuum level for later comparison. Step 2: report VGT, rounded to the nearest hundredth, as 1.71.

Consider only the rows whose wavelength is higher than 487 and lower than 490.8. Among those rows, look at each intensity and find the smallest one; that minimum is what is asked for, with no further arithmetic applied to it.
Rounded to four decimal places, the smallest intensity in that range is 1.2260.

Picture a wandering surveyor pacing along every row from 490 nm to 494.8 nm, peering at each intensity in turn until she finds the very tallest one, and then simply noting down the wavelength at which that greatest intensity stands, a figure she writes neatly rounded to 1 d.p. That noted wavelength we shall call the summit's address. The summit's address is 492.7 nm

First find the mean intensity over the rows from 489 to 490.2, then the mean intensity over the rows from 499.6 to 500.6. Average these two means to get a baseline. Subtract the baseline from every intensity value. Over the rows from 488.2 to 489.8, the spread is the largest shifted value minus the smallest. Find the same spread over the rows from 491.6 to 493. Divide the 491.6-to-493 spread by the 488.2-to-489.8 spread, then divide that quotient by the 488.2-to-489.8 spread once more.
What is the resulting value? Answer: 1.3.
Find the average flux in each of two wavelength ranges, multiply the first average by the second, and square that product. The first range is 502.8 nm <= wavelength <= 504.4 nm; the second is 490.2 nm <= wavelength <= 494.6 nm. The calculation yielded 5.13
